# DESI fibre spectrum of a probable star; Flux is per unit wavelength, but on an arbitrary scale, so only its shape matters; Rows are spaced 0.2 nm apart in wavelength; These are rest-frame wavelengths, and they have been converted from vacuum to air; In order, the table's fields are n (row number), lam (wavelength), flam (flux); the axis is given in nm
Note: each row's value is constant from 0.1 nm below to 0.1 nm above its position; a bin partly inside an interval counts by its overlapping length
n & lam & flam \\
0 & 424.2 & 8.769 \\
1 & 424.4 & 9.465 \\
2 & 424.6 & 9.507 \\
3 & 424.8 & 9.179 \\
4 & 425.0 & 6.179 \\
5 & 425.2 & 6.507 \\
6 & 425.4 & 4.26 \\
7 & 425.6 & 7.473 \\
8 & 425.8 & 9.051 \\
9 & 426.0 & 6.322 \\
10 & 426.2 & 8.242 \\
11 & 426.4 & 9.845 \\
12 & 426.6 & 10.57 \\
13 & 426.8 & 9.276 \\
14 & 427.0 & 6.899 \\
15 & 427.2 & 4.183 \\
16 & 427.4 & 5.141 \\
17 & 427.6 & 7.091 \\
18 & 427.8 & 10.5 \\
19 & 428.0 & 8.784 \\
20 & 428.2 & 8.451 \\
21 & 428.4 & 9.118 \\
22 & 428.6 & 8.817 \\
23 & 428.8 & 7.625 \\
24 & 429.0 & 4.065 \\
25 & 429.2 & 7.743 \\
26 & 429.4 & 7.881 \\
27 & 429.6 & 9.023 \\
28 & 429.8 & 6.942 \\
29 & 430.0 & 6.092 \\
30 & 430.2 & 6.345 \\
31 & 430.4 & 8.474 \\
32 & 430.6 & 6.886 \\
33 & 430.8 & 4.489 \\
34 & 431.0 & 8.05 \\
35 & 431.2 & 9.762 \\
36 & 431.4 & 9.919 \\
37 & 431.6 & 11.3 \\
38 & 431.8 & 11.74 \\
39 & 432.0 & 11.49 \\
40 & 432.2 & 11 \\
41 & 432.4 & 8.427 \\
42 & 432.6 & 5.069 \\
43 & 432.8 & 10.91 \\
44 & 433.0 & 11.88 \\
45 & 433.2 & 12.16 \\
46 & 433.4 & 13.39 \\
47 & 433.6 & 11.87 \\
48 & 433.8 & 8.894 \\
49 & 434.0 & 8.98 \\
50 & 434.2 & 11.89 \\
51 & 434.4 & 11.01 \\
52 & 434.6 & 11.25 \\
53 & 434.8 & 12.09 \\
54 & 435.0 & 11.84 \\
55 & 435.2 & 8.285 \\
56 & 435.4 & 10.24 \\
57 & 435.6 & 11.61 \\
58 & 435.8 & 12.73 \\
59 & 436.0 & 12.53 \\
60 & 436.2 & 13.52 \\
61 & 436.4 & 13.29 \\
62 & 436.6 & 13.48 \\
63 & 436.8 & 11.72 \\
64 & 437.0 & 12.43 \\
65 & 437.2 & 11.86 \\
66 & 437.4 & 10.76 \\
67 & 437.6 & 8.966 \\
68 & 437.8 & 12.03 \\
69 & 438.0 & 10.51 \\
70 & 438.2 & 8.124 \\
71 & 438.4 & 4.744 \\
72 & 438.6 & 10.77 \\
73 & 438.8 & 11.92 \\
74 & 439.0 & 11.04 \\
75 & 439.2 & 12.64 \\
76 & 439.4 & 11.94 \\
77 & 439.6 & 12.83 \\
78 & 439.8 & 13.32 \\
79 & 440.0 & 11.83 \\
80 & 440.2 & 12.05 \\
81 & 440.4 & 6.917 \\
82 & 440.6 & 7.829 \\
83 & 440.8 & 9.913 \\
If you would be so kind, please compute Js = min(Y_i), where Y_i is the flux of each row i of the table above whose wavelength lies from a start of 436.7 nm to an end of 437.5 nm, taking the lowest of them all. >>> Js 10.76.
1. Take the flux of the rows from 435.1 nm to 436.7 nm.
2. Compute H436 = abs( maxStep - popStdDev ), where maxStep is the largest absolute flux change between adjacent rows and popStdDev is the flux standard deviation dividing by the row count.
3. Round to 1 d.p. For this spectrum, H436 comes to 0.2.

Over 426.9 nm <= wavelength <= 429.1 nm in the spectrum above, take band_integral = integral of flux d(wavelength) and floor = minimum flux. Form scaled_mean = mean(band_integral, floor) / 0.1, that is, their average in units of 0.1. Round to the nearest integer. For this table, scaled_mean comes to 101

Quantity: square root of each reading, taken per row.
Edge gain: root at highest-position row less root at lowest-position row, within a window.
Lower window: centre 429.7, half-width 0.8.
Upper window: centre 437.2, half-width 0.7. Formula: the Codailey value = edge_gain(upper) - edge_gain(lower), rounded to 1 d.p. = -1.1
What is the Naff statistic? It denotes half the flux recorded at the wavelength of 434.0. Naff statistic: 4.5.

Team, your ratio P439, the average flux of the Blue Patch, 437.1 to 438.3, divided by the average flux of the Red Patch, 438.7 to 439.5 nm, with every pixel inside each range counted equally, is 0.87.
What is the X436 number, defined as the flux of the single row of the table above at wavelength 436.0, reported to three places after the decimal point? 12.530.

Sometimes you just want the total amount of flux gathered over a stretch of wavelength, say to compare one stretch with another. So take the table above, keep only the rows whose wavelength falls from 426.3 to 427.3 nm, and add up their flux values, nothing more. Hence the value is 41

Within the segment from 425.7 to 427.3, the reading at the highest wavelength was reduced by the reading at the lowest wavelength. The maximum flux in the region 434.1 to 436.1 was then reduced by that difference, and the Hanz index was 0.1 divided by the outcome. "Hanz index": 0.006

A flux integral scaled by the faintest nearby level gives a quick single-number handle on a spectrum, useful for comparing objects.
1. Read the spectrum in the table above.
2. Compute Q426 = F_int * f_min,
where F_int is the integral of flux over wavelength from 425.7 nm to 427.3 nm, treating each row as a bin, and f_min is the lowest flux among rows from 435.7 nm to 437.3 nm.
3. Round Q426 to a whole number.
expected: 151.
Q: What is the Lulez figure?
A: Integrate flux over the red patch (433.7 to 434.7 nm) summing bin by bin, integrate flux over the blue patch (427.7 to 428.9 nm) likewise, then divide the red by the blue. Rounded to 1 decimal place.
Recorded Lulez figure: 1.0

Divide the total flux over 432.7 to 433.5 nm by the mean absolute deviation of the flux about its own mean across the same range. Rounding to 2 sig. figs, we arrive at 70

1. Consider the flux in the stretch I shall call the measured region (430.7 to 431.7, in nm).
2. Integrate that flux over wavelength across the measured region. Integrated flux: 8.7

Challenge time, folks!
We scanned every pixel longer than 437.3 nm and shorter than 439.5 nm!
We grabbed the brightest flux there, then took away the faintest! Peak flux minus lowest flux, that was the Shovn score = 7.9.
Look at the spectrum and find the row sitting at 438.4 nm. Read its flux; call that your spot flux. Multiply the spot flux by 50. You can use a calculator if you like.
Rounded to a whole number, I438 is 237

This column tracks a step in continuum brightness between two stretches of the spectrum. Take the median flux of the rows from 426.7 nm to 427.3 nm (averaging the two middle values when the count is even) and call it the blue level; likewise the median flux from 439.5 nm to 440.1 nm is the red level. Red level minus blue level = 6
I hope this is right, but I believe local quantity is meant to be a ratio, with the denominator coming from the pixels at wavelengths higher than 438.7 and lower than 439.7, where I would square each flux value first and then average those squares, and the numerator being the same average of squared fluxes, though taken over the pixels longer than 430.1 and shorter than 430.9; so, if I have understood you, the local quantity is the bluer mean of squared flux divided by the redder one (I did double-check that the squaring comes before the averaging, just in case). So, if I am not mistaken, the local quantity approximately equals 0.31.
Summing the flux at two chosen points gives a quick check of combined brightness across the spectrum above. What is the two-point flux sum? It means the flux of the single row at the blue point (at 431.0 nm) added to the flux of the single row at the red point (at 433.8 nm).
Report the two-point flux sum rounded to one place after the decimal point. 16.9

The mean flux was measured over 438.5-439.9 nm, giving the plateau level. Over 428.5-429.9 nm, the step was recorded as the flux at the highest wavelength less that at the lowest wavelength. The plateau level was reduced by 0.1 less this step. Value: 10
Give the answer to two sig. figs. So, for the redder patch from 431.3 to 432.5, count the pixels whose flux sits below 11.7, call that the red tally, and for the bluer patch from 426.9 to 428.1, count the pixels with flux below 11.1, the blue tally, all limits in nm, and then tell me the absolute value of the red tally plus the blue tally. 11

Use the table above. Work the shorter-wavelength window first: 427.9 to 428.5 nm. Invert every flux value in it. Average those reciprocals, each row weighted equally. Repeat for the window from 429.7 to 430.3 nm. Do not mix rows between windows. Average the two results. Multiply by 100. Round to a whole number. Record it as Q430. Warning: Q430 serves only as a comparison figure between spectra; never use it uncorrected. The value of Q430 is 13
